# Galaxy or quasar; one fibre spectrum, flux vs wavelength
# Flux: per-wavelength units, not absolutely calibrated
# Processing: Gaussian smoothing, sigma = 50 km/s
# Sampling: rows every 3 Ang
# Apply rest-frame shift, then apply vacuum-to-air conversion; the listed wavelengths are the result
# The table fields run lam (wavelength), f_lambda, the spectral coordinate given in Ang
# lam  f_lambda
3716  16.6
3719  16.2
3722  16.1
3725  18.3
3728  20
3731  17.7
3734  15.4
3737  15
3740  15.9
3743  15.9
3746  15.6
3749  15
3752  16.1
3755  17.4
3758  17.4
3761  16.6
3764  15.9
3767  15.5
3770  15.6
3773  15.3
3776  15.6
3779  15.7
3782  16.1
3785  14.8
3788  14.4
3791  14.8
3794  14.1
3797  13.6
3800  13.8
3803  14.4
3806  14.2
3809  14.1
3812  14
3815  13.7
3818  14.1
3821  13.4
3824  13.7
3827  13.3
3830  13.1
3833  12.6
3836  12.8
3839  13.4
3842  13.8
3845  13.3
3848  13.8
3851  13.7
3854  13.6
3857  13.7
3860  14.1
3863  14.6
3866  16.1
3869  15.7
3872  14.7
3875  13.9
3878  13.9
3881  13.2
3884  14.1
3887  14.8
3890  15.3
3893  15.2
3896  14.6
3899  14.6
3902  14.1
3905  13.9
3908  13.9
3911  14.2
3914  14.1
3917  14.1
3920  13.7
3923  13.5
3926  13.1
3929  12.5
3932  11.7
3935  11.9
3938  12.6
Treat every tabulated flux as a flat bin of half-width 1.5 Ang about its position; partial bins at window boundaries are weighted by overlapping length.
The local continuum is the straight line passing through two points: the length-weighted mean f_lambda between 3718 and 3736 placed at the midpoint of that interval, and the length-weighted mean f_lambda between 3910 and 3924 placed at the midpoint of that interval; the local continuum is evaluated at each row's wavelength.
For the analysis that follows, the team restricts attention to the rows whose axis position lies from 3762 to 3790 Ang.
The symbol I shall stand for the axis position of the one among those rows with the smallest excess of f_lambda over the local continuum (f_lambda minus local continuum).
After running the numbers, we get 3788 Ang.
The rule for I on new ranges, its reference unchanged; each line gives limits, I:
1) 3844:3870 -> 3845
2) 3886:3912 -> 3905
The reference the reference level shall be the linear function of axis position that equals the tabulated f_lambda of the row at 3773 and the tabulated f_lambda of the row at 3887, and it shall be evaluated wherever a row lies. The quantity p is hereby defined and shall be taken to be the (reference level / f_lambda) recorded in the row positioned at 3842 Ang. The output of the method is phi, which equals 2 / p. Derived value 1.84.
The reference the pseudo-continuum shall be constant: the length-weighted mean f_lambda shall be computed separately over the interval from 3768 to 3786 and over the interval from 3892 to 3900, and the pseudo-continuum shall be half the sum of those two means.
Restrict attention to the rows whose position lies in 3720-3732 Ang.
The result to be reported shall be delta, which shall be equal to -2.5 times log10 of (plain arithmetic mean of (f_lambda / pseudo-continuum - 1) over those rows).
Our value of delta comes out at 1.8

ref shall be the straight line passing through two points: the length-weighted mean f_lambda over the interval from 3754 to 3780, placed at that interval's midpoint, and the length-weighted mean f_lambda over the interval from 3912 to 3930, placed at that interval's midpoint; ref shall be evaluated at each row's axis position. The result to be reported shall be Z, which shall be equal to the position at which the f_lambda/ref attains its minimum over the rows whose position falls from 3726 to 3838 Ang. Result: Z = 3833 Ang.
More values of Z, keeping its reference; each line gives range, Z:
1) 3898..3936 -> 3932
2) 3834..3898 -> 3836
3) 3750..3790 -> 3788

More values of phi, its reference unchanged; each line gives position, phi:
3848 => 1.84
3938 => 1.73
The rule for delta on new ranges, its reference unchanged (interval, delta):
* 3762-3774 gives 3.9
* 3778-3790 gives 5.6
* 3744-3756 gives 3.1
